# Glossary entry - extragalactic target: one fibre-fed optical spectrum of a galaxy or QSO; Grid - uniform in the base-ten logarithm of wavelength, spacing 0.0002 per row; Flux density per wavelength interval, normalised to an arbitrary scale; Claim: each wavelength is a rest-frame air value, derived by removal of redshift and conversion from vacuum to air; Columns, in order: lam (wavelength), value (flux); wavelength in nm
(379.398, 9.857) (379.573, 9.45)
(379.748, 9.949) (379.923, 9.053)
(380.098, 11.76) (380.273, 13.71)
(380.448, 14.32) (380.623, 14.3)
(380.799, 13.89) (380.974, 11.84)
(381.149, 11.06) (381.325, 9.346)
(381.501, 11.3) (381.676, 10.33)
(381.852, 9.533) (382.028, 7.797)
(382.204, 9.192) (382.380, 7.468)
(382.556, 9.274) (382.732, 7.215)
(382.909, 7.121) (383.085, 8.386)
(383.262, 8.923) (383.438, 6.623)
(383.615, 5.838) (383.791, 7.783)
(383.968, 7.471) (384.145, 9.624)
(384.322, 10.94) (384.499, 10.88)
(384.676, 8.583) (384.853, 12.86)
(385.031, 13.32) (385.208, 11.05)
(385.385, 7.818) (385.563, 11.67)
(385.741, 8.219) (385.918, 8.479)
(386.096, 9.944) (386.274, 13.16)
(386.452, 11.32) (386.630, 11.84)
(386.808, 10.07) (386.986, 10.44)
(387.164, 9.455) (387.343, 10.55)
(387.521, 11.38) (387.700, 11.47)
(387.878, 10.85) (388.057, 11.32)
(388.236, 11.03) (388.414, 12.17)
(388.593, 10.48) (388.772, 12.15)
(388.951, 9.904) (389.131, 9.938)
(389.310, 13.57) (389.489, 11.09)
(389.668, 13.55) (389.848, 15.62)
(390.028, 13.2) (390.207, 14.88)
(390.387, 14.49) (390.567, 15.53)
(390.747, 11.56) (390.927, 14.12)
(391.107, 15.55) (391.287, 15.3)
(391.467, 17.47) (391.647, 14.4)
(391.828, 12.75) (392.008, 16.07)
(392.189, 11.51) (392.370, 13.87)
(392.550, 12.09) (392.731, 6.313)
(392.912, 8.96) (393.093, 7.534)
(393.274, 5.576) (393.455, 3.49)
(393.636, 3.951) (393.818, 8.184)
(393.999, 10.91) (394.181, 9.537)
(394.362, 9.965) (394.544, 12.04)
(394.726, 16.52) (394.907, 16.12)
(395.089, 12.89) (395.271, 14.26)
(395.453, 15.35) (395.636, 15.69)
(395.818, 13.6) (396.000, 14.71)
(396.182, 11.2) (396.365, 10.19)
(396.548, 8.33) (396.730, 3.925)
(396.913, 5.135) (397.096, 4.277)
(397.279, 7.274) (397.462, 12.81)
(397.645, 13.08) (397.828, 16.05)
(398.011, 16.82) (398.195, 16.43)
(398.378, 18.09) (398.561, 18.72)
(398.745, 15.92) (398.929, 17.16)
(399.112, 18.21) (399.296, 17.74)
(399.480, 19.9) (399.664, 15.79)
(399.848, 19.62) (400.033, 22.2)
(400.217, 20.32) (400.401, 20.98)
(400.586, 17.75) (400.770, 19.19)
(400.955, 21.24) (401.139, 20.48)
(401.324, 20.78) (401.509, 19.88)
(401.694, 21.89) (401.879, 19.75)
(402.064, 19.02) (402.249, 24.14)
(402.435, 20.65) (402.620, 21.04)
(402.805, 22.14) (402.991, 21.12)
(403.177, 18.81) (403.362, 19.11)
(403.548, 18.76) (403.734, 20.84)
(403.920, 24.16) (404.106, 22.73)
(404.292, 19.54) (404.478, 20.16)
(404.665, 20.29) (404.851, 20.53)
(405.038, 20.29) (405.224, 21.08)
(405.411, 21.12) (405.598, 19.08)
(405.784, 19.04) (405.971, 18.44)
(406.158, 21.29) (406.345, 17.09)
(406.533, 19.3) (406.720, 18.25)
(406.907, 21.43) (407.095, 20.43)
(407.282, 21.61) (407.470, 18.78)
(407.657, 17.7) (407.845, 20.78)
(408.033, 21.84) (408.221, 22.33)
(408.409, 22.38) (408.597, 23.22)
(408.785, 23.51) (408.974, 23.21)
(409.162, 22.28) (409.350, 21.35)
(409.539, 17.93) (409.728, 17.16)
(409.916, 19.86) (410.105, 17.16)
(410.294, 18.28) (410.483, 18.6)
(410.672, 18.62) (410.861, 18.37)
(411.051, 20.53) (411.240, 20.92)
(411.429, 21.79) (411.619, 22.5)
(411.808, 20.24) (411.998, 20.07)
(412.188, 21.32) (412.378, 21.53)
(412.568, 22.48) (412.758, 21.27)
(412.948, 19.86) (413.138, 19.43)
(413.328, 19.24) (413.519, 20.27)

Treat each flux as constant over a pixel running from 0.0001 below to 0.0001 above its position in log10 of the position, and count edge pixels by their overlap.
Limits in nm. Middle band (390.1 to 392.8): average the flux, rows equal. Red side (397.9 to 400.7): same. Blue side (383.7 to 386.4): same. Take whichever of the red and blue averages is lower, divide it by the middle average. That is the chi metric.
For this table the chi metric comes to 0.74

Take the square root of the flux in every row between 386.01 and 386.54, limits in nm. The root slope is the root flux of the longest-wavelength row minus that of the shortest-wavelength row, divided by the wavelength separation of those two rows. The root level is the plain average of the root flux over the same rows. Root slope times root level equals 2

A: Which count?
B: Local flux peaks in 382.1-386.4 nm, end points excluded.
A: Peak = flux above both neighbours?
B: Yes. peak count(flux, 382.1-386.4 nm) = 6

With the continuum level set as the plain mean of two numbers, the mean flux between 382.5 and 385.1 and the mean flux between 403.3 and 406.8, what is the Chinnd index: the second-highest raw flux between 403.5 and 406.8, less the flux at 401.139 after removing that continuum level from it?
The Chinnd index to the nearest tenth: 16.8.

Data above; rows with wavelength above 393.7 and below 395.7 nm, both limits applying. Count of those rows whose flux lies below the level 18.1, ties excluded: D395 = 11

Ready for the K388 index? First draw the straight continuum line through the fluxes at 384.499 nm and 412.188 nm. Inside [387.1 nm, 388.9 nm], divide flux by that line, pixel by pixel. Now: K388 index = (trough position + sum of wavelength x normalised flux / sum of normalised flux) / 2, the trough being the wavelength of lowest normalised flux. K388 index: 387.57 nm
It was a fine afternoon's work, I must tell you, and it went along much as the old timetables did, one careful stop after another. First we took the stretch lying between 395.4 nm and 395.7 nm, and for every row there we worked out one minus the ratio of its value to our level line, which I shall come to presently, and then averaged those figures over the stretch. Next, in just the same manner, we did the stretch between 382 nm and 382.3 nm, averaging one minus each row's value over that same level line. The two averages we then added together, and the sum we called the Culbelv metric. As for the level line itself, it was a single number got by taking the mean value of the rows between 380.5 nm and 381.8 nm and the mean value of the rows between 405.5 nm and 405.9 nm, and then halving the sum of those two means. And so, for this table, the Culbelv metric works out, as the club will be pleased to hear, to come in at 0.4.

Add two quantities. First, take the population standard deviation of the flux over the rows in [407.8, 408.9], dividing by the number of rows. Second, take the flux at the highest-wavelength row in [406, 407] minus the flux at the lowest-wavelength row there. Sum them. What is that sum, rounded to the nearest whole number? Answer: 1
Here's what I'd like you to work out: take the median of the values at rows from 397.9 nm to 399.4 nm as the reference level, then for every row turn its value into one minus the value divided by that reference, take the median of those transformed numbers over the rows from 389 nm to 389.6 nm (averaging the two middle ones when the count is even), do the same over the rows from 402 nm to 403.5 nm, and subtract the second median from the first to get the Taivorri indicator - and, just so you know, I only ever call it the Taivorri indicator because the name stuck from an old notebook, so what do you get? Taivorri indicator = 0.56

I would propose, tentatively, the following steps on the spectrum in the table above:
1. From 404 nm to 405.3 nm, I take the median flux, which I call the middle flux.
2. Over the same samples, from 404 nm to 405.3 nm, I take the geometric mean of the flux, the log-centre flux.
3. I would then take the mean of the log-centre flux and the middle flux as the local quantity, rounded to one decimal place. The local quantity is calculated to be 20.5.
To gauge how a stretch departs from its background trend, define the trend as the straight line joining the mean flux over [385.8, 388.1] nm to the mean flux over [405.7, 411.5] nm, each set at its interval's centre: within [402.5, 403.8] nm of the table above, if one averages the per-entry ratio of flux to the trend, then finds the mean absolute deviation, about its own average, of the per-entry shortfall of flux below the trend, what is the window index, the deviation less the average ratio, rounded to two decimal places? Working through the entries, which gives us 0.10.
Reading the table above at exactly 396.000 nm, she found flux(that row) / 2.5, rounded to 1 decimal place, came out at 5.9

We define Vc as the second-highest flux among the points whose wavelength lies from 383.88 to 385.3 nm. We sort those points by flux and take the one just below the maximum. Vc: 12.86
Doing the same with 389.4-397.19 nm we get 16.52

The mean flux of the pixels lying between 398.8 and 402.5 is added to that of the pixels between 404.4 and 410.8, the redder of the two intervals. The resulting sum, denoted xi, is 40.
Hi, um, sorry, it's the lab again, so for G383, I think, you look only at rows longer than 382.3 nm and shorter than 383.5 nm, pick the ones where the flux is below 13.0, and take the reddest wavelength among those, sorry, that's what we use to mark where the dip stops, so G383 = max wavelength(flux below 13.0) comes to 383.438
